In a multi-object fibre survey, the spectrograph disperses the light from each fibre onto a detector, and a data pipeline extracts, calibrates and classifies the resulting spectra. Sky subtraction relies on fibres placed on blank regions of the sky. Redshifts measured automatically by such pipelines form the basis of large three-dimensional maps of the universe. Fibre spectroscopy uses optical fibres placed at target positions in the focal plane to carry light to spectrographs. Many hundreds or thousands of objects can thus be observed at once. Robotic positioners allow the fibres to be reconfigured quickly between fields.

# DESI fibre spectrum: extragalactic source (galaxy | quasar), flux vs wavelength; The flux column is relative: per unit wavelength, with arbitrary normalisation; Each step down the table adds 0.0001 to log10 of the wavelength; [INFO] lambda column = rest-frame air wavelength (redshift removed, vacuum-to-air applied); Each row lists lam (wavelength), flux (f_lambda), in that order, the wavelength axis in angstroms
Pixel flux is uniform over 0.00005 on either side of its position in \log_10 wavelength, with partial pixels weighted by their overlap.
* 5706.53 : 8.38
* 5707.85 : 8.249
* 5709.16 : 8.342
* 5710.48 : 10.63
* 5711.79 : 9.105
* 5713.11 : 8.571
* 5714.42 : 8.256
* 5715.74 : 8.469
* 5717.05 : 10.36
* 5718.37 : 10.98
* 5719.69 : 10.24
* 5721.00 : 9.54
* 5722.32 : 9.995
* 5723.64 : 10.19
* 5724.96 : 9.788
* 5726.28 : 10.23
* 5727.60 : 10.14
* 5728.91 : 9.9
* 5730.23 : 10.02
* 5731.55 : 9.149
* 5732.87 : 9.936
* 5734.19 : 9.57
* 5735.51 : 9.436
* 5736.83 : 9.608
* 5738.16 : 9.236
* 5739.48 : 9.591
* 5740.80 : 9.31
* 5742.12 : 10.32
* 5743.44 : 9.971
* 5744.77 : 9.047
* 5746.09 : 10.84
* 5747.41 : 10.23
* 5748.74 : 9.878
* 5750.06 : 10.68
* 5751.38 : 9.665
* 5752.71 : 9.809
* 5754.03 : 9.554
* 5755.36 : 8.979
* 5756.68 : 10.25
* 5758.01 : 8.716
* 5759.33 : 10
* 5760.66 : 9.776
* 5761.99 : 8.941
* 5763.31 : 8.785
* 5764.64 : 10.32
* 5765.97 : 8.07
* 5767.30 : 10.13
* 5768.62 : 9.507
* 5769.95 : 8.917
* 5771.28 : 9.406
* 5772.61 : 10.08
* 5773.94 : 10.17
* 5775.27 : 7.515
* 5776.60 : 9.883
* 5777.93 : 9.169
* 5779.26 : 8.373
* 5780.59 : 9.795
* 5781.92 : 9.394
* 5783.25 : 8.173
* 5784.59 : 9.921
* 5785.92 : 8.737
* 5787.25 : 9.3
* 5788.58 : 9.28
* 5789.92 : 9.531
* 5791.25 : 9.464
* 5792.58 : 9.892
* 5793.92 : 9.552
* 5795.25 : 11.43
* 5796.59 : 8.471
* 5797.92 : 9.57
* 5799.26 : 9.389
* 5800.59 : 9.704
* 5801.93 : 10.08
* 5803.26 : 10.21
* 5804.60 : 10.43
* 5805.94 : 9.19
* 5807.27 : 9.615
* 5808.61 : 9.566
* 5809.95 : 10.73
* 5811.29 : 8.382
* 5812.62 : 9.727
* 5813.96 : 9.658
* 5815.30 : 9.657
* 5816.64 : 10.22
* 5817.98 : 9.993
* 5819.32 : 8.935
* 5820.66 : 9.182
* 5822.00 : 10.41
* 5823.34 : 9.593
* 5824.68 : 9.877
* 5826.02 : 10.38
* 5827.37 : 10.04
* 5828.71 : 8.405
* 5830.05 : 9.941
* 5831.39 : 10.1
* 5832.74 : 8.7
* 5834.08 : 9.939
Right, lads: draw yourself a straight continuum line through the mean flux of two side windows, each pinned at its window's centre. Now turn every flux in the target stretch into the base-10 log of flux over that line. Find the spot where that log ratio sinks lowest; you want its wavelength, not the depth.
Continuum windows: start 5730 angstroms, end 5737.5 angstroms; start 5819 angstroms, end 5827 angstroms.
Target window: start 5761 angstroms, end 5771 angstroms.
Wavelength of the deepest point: 5765.97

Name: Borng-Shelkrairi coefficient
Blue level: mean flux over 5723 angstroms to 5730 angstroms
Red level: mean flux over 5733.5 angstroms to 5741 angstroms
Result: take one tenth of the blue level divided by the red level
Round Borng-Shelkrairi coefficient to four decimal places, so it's 0.1062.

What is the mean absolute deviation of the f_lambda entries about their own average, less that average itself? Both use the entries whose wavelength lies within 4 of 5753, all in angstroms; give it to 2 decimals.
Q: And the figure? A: -9.39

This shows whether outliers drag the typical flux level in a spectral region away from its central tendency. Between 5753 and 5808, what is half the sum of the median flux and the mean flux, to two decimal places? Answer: 9.49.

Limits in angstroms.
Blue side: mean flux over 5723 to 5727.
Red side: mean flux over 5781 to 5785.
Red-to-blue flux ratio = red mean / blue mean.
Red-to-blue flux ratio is 0.91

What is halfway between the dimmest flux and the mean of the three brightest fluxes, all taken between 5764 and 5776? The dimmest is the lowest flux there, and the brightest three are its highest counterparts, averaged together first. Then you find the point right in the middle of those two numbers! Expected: 8.86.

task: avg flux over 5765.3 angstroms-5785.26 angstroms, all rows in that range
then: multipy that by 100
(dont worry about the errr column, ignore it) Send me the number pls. 923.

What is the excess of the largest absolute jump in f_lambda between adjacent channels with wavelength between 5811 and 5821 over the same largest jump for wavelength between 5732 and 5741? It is 0.97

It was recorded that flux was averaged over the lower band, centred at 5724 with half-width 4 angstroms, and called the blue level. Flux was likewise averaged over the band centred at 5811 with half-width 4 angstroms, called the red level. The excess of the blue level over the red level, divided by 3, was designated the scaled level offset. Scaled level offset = 0.12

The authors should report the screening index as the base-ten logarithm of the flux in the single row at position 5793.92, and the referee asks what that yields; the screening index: 0.98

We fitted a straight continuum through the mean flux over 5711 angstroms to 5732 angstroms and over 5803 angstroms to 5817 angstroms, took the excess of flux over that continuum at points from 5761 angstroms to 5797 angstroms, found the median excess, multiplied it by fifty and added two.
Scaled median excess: -14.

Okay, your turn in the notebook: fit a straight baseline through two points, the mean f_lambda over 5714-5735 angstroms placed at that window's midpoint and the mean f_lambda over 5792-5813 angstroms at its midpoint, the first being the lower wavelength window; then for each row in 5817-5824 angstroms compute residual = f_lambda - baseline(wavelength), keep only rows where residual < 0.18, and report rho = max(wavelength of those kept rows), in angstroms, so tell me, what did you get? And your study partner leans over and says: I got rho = 5823.34 angstroms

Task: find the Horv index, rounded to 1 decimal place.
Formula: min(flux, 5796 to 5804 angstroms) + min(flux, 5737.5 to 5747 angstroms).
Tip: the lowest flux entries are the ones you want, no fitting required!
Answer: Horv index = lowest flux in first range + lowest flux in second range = 17.5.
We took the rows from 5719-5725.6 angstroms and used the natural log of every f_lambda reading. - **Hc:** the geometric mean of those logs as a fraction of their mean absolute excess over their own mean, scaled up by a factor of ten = 991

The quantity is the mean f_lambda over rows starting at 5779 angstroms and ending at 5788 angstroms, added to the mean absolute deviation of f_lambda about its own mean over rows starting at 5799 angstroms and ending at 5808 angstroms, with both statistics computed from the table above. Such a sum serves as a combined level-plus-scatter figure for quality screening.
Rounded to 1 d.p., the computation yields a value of 9.5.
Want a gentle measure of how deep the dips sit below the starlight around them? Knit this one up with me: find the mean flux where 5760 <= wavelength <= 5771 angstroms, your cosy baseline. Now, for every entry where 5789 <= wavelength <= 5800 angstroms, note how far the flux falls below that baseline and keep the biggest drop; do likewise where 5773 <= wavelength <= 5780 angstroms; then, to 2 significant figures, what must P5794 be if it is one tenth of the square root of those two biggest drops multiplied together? 0.12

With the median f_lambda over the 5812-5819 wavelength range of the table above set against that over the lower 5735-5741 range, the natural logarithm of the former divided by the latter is 0.03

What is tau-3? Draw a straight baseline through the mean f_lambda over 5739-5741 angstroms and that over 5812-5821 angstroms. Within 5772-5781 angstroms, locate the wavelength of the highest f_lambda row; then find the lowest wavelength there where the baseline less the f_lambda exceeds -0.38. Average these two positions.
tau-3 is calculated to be 5774.6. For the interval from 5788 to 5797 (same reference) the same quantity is 5791.9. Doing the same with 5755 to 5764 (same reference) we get 5756.0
